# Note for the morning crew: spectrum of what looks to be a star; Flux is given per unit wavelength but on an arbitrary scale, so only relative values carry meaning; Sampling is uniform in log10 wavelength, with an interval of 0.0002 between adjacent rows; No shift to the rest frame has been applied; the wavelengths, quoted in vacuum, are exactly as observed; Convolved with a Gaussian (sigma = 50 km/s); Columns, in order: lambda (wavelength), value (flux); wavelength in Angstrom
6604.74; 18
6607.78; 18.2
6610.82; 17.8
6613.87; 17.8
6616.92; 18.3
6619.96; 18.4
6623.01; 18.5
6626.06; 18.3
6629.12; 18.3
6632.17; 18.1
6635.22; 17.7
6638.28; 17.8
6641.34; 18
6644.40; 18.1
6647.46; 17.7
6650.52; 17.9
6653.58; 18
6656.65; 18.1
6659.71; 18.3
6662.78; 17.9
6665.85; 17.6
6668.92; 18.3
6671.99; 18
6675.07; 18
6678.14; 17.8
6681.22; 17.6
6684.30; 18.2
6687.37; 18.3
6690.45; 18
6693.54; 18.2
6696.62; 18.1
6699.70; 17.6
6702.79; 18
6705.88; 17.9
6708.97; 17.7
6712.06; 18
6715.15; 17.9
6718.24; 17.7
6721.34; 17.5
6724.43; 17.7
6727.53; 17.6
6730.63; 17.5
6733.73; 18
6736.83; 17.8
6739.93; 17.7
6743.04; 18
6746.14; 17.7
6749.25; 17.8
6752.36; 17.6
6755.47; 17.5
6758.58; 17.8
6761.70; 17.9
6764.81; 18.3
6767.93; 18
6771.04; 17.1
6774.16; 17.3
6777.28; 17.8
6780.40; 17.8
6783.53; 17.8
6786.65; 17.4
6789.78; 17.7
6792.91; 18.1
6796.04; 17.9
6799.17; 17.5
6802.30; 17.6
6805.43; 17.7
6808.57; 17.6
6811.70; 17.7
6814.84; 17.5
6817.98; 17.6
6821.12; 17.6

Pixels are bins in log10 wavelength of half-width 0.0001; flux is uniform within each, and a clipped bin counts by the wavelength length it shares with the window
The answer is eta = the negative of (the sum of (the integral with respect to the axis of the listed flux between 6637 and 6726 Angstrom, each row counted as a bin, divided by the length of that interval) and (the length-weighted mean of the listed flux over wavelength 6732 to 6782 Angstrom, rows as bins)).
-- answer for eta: -35.7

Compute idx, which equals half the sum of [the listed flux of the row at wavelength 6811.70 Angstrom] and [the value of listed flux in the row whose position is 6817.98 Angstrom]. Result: 17.65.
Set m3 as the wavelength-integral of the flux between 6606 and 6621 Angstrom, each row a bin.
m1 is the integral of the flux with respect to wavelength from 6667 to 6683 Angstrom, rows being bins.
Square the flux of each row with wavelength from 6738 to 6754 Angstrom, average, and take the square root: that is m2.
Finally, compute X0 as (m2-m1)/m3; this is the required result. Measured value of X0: -0.991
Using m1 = 287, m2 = 17.8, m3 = 271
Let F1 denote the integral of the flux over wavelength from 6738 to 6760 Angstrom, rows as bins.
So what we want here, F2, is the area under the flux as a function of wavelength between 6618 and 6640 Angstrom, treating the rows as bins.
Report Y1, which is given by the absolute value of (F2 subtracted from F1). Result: 9.5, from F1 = 390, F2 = 400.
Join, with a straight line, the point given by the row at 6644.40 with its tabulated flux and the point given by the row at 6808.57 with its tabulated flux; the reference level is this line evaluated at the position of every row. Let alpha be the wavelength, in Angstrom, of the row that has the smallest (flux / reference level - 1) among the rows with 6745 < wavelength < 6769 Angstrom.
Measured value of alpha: 6755.47 Angstrom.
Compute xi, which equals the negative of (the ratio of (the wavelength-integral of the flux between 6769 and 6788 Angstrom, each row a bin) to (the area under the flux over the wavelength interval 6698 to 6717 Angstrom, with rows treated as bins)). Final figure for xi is -0.98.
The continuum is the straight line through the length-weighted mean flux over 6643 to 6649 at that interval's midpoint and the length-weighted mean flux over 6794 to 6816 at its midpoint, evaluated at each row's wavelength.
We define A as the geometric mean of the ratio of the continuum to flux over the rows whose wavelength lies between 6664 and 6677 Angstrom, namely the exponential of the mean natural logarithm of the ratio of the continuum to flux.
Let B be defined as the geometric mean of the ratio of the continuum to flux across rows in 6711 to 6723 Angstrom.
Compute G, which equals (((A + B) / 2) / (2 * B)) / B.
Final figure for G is 0.4977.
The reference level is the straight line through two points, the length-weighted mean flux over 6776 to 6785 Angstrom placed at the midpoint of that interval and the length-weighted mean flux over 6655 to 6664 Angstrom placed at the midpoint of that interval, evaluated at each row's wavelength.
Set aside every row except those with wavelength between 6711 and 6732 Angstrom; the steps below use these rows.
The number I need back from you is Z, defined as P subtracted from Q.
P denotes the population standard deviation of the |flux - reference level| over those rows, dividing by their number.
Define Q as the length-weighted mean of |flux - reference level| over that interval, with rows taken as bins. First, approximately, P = 0.149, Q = 0.26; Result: 0.107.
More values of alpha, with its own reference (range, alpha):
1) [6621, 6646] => 6635.22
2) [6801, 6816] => 6814.84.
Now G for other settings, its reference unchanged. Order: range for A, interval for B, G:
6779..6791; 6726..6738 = 0.4983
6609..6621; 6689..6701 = 0.5044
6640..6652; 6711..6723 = 0.4989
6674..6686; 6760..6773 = 0.5037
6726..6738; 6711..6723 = 0.4998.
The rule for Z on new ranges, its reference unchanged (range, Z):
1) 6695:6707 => -0.001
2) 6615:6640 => 0.081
